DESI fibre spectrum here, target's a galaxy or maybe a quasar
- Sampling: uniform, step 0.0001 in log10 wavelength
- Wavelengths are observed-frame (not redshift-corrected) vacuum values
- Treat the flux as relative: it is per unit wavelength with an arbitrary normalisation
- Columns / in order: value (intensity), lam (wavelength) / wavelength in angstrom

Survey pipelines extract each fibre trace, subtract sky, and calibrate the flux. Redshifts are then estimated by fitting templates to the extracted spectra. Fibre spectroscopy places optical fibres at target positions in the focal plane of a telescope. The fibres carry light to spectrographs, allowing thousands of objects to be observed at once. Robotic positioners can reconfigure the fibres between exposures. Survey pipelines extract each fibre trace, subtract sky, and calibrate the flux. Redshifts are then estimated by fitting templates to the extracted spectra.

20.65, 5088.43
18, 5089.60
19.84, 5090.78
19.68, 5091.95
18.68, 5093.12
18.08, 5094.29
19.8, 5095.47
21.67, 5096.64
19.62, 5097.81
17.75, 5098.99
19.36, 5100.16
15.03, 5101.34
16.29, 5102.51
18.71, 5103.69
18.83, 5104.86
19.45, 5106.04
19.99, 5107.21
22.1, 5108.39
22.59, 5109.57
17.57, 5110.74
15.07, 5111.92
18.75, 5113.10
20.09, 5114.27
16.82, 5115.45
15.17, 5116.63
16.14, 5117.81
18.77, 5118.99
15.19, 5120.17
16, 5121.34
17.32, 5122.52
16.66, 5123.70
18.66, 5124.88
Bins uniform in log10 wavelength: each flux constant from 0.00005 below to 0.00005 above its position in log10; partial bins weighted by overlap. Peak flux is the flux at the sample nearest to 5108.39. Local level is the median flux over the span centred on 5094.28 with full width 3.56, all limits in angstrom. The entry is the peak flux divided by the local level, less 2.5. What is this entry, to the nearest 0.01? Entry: -1.32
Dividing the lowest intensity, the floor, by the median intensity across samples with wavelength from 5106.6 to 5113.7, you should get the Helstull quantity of 0.78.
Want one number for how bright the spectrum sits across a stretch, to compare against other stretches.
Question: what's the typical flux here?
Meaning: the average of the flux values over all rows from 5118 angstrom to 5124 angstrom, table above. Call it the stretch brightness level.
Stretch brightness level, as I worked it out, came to 16.8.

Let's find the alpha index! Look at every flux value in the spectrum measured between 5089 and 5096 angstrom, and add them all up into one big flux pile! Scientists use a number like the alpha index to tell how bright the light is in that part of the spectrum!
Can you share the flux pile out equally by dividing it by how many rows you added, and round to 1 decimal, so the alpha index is 19.0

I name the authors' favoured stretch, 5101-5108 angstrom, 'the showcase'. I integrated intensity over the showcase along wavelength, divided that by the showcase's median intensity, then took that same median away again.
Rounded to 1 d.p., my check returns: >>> -12.0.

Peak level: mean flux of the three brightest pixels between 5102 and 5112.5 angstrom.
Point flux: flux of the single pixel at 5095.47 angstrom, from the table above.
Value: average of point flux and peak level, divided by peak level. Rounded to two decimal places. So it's 0.96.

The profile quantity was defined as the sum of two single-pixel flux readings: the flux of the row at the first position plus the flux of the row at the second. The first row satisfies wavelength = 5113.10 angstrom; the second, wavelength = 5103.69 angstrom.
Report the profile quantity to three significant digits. 37.5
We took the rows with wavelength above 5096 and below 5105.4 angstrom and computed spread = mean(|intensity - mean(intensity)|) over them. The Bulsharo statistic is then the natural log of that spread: 0.43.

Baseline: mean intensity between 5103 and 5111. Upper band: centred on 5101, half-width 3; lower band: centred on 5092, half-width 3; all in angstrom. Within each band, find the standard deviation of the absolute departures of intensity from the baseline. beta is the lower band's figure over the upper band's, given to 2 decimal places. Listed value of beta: 0.49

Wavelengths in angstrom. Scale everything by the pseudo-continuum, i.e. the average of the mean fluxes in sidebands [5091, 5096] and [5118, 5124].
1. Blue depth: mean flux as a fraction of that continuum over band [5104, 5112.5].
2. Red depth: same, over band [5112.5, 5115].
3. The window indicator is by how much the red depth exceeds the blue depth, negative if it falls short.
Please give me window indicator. 0.00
